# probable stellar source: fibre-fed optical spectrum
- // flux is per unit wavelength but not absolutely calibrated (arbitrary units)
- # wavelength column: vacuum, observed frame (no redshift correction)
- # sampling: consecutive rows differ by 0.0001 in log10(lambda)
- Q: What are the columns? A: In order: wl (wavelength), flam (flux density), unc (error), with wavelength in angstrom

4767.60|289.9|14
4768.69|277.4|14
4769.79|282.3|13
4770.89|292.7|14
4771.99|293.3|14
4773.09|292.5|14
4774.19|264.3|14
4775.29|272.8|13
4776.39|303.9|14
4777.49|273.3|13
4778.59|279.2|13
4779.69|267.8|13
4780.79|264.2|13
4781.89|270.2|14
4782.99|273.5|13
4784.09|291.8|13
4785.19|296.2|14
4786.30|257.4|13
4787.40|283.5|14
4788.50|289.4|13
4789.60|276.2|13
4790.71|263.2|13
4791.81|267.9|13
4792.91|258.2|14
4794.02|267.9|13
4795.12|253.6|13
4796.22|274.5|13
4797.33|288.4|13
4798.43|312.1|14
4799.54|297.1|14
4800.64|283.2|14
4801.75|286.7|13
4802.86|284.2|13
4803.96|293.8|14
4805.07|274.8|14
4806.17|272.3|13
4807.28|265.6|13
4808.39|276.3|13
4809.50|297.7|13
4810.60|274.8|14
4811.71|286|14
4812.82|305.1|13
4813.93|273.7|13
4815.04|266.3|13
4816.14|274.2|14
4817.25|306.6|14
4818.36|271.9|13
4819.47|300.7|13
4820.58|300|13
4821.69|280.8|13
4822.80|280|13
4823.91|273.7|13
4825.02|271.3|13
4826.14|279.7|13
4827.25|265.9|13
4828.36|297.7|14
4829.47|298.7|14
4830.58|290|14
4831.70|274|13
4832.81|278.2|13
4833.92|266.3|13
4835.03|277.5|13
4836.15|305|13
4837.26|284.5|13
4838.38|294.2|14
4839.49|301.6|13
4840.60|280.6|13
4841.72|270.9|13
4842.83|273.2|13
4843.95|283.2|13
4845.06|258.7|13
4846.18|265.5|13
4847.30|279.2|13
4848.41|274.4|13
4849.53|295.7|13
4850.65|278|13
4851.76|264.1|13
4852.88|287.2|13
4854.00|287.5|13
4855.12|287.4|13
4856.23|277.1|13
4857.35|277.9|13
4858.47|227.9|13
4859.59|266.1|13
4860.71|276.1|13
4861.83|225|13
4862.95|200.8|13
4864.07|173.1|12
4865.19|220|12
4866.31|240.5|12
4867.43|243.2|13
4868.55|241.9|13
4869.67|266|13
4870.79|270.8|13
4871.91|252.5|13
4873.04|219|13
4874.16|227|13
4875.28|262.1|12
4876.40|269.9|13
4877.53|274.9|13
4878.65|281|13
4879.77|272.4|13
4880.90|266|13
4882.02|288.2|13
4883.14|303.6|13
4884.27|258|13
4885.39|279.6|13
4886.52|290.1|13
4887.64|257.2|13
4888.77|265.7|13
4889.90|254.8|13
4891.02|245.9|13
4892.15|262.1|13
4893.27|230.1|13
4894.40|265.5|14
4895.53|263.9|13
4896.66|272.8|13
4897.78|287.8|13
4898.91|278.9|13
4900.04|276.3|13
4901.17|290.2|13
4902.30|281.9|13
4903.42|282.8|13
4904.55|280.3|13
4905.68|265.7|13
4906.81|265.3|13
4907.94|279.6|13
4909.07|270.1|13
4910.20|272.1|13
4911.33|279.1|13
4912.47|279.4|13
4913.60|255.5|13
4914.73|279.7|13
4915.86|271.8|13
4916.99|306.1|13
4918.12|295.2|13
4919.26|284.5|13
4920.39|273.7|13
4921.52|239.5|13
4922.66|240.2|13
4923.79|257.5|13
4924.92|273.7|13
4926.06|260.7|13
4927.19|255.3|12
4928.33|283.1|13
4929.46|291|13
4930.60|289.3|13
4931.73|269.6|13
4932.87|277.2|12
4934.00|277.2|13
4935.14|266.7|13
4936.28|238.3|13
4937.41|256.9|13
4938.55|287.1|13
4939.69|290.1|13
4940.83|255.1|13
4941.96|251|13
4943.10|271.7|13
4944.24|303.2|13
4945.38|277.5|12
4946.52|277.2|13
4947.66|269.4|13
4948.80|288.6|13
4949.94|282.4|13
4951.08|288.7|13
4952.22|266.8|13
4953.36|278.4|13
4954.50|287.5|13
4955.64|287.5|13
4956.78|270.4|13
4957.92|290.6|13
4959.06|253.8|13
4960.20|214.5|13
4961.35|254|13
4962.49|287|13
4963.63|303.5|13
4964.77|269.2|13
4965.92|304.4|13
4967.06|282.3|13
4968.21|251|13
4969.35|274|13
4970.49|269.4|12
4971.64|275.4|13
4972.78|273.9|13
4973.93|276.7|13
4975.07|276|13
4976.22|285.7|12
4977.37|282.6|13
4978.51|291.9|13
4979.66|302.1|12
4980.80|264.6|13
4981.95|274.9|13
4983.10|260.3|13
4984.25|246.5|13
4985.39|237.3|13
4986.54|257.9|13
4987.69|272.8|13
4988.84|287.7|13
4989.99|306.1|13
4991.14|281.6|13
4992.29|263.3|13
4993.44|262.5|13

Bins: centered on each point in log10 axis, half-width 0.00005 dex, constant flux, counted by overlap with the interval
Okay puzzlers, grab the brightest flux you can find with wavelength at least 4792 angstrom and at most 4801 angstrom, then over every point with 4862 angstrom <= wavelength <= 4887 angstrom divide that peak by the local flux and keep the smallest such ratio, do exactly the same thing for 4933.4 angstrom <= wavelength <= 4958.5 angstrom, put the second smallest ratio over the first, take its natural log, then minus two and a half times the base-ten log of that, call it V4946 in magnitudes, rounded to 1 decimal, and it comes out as 7.2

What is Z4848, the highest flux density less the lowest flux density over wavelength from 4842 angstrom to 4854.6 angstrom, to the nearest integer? 37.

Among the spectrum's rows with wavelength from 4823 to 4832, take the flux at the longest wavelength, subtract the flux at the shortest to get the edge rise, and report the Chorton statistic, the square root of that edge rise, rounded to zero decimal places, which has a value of 1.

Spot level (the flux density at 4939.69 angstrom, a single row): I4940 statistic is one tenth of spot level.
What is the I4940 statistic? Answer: 29.0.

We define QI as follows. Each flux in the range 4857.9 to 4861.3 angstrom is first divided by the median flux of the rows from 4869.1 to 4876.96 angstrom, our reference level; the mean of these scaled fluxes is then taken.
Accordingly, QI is 0.98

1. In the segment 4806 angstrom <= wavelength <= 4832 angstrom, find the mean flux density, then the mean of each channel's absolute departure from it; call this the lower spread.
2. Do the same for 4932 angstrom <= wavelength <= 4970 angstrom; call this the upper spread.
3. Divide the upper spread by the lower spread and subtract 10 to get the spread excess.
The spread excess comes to -8.7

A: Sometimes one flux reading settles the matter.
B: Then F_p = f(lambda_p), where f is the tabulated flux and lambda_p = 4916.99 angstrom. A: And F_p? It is 306.1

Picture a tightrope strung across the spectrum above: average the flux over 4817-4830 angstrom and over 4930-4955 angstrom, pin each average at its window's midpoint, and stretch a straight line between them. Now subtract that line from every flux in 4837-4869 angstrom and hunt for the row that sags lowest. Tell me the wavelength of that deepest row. 4864.07 angstrom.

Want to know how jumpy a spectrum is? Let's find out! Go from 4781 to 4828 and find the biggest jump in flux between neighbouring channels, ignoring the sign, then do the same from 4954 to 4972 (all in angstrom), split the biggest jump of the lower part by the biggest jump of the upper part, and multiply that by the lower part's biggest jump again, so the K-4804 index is 38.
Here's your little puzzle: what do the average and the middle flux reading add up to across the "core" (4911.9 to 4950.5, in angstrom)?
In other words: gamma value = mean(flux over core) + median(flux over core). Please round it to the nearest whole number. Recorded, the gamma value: 548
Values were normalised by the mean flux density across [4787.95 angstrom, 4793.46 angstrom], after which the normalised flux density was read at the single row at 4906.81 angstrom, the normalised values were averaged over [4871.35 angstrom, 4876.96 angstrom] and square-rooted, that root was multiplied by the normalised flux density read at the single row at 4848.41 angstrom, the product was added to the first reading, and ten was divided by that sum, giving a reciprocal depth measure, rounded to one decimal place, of 5.1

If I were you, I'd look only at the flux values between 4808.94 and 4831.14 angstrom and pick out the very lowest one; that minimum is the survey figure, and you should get 265.9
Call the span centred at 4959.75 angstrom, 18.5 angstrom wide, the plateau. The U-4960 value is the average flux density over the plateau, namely 274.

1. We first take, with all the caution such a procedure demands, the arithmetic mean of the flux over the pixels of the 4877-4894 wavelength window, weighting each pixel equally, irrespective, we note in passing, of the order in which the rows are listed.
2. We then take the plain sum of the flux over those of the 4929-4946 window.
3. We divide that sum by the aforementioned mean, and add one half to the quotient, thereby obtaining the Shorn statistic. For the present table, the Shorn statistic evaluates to 15.8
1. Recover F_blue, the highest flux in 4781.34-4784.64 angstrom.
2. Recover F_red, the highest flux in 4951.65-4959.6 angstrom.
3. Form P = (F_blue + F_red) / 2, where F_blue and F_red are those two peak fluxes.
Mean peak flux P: 291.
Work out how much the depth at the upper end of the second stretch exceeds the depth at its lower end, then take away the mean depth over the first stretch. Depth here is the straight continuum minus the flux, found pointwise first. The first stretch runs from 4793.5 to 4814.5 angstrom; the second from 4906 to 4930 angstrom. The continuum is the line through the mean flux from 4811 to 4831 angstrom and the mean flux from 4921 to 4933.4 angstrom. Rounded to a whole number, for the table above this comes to -34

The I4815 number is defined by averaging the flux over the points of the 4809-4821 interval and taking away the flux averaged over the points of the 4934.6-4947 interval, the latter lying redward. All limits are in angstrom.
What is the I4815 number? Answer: 17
